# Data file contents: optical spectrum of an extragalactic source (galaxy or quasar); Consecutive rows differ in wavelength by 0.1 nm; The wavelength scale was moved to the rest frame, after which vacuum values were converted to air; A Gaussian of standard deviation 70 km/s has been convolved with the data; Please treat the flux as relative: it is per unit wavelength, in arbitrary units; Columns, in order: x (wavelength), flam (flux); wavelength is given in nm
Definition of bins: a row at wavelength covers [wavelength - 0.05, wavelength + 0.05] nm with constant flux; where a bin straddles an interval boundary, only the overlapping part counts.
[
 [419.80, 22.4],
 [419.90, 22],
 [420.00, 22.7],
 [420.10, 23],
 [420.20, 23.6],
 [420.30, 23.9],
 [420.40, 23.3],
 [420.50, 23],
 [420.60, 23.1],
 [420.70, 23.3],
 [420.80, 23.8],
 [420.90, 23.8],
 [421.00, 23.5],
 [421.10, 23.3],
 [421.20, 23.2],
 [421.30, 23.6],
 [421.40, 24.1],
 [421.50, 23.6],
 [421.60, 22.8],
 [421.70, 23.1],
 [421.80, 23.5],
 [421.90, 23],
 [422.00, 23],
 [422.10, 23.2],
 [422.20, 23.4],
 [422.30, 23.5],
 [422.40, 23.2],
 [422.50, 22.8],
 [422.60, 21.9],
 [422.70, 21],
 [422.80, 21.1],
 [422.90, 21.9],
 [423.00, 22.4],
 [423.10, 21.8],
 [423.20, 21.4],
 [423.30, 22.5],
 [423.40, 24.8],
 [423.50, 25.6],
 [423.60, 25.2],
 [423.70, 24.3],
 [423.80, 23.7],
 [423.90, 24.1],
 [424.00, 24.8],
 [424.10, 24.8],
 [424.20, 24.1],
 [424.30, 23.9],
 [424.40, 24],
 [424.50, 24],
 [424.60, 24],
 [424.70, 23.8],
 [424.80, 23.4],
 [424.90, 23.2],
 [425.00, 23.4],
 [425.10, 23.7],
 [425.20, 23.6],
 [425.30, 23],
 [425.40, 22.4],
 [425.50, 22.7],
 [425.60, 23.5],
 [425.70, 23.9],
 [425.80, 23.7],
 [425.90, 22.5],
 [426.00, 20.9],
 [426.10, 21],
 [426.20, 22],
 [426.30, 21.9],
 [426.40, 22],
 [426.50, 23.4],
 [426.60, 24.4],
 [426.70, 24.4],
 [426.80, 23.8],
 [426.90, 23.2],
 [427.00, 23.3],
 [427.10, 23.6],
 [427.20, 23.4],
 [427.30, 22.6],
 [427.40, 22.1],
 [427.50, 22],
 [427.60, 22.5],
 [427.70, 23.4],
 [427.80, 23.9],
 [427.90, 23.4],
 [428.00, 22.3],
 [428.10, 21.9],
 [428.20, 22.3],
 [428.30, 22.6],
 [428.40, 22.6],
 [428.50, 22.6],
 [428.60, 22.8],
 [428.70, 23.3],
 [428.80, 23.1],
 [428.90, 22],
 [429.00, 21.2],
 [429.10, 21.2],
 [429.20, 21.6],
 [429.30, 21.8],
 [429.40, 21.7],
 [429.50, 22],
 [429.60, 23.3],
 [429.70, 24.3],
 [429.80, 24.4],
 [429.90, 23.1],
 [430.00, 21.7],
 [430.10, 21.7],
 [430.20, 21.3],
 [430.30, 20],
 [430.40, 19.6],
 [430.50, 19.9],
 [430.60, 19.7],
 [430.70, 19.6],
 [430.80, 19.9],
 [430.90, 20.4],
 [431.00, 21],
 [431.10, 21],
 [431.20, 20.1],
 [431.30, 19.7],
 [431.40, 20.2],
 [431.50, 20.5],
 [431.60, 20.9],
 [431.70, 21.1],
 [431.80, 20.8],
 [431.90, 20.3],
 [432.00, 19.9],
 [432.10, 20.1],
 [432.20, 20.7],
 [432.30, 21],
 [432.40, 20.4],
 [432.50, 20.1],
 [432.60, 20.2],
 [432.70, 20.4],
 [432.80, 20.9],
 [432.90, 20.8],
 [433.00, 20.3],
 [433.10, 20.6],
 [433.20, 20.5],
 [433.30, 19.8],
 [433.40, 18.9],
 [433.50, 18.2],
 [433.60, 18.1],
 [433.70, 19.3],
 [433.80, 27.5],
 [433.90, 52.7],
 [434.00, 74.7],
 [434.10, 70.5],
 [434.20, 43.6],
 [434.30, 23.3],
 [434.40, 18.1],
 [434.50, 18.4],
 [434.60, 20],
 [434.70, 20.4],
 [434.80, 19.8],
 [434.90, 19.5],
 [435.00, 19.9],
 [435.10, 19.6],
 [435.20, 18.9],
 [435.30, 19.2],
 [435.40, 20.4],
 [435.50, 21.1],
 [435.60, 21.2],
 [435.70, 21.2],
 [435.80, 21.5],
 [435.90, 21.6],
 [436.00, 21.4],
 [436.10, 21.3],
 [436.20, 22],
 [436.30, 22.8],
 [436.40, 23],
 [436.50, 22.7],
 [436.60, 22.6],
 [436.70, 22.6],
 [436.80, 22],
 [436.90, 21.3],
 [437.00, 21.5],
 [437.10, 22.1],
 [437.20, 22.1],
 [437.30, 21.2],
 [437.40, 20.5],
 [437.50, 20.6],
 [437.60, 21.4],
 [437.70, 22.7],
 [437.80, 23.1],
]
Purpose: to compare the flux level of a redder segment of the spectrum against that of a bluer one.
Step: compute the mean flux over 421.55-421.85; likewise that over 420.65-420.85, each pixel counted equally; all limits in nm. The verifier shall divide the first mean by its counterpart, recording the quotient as 0.98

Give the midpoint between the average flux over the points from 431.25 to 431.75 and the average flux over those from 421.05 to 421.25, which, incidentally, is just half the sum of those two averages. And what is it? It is 21.9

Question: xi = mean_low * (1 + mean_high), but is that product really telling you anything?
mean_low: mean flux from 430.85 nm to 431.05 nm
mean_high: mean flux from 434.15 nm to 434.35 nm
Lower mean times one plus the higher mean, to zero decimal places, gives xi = 713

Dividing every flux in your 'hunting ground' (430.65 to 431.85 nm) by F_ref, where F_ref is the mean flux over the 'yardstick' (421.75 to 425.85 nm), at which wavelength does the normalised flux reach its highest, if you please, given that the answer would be 431.70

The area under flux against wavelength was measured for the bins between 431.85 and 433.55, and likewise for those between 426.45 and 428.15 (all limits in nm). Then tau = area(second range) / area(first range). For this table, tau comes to 1.15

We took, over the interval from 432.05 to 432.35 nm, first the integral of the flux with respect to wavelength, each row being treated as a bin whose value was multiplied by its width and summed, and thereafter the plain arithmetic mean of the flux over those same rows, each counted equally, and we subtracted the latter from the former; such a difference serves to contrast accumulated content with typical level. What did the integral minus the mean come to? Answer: -14.4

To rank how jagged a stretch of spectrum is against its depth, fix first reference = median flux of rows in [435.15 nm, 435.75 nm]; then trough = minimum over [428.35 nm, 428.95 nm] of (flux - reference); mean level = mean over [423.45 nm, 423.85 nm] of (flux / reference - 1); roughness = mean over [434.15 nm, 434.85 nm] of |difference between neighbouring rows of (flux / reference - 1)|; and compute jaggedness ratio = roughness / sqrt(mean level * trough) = 0.468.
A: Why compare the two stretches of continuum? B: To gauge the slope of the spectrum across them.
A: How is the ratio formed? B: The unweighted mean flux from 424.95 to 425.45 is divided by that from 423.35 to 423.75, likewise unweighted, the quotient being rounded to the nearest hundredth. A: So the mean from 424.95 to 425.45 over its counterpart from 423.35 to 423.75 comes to 0.93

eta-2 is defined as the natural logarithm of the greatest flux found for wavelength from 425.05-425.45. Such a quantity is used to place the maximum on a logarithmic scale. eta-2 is 3.17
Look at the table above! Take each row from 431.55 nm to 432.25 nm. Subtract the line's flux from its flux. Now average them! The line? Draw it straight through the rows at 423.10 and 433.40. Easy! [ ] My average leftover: 1.2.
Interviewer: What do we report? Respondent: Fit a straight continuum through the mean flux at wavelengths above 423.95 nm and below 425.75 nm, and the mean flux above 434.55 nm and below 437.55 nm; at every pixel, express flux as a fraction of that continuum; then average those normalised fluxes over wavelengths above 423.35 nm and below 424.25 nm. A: 1.029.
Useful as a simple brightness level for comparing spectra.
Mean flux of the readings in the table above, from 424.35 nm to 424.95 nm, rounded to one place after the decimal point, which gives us 23.7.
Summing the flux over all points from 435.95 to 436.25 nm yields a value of 65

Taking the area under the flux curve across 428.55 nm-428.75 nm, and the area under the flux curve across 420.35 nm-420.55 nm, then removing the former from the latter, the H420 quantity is 0.02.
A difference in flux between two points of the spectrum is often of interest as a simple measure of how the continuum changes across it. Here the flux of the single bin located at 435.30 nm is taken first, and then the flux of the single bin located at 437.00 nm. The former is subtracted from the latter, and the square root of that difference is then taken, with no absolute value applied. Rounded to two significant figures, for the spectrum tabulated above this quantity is 1.5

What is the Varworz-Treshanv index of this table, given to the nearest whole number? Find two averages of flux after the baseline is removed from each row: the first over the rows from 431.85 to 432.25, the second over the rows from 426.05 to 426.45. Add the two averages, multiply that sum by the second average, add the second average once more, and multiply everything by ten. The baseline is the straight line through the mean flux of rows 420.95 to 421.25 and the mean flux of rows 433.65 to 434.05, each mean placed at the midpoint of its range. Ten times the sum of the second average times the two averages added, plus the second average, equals 2856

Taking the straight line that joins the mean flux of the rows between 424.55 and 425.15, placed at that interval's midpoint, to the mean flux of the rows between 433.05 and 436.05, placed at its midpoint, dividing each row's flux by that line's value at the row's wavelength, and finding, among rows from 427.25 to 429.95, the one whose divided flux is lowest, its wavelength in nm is 429.10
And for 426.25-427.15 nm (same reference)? 426.30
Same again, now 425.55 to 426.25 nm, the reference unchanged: 426.00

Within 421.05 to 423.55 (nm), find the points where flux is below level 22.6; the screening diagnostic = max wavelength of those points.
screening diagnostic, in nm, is 423.30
